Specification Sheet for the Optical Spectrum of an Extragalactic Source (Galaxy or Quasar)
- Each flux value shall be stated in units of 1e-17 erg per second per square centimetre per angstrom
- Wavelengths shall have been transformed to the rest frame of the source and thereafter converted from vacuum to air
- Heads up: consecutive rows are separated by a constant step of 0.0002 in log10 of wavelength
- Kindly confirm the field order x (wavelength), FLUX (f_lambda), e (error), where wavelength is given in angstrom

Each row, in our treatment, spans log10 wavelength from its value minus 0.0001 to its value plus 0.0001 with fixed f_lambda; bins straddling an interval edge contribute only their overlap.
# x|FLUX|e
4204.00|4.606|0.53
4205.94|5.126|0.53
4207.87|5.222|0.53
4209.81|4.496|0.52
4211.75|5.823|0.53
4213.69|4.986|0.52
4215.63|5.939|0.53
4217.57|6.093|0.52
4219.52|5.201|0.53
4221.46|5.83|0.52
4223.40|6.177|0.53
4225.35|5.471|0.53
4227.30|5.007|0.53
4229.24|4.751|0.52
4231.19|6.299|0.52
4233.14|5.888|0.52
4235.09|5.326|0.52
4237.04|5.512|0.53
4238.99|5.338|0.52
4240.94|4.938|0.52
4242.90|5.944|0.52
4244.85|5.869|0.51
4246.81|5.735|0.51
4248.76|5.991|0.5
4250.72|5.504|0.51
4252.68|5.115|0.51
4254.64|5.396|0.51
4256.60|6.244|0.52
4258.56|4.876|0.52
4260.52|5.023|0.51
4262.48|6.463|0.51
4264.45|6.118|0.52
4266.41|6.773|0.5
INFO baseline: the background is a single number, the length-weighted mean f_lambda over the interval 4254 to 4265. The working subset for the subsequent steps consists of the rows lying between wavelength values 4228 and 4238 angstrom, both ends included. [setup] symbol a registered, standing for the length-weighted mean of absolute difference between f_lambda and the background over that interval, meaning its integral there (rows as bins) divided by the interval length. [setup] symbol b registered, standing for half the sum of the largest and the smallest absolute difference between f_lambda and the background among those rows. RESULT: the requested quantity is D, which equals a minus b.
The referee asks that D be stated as -0.08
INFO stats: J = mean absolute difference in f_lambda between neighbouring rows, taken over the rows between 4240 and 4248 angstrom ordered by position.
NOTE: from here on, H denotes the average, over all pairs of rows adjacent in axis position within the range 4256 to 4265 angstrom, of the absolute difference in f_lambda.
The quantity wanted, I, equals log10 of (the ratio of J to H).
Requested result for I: -0.31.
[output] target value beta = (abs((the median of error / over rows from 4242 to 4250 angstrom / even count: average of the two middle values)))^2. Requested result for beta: 0.260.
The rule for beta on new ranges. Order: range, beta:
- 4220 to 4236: 0.270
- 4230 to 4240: 0.270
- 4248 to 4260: 0.260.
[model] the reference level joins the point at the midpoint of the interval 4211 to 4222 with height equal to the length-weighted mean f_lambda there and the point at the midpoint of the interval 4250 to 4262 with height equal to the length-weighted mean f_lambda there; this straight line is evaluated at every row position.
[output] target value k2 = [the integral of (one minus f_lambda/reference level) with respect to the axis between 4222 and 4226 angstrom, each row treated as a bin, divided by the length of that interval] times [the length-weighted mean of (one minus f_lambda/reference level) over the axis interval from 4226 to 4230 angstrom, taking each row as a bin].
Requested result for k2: -0.005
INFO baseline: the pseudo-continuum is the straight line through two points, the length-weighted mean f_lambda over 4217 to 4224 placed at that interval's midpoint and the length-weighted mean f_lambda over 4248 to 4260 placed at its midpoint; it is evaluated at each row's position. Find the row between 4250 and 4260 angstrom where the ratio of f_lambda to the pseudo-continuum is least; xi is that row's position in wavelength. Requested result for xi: 4258.56 angstrom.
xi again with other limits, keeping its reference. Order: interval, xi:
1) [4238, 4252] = 4240.94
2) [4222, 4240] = 4229.24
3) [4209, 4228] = 4209.81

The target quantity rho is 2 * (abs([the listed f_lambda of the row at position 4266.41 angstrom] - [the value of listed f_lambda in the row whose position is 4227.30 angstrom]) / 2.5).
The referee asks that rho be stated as 1.4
